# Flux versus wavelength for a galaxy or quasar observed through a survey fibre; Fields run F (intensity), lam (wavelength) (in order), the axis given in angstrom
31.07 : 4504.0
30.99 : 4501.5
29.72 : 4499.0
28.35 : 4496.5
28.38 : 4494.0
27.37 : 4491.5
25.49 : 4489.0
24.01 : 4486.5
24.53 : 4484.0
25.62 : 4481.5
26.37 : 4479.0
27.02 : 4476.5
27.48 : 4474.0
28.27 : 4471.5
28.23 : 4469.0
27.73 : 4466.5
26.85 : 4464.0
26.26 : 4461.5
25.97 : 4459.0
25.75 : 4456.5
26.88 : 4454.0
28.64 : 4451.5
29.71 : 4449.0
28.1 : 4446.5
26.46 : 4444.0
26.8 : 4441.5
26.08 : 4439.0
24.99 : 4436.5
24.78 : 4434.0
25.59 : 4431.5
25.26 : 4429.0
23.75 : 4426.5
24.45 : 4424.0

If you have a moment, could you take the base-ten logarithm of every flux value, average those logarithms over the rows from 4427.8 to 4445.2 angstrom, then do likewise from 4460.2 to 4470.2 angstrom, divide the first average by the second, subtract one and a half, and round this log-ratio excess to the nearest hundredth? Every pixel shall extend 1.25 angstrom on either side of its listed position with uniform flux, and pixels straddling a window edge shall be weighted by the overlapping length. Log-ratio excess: -0.52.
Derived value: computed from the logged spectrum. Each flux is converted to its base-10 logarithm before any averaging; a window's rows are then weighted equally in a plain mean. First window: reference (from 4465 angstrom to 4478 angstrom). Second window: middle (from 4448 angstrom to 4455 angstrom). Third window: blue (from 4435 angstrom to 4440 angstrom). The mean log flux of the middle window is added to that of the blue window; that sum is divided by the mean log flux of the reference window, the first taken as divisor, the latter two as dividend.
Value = 1.982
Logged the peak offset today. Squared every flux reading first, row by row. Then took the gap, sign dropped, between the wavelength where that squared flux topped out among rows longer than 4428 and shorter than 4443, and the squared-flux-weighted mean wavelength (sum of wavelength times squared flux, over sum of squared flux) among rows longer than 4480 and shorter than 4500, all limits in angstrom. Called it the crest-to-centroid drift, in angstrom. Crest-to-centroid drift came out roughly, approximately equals 49.5 angstrom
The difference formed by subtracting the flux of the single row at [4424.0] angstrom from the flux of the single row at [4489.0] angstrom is 1.04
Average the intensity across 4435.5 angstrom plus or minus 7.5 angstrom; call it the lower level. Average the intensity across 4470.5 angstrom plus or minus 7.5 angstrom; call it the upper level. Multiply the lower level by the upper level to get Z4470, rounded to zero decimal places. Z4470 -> 706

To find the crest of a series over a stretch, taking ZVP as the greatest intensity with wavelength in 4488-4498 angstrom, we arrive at 28.38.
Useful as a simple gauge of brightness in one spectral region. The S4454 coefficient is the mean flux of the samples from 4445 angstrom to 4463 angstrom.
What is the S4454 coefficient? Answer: 27.3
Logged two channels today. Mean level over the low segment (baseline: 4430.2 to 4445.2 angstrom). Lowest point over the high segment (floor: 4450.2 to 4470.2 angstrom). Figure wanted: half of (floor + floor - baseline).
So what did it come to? 12.9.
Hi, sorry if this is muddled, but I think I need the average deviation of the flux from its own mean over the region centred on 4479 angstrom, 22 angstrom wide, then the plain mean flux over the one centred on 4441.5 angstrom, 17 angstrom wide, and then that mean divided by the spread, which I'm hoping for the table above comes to 21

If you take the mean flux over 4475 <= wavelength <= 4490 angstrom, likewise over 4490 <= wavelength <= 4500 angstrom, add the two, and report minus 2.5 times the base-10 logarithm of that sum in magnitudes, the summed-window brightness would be -4.33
